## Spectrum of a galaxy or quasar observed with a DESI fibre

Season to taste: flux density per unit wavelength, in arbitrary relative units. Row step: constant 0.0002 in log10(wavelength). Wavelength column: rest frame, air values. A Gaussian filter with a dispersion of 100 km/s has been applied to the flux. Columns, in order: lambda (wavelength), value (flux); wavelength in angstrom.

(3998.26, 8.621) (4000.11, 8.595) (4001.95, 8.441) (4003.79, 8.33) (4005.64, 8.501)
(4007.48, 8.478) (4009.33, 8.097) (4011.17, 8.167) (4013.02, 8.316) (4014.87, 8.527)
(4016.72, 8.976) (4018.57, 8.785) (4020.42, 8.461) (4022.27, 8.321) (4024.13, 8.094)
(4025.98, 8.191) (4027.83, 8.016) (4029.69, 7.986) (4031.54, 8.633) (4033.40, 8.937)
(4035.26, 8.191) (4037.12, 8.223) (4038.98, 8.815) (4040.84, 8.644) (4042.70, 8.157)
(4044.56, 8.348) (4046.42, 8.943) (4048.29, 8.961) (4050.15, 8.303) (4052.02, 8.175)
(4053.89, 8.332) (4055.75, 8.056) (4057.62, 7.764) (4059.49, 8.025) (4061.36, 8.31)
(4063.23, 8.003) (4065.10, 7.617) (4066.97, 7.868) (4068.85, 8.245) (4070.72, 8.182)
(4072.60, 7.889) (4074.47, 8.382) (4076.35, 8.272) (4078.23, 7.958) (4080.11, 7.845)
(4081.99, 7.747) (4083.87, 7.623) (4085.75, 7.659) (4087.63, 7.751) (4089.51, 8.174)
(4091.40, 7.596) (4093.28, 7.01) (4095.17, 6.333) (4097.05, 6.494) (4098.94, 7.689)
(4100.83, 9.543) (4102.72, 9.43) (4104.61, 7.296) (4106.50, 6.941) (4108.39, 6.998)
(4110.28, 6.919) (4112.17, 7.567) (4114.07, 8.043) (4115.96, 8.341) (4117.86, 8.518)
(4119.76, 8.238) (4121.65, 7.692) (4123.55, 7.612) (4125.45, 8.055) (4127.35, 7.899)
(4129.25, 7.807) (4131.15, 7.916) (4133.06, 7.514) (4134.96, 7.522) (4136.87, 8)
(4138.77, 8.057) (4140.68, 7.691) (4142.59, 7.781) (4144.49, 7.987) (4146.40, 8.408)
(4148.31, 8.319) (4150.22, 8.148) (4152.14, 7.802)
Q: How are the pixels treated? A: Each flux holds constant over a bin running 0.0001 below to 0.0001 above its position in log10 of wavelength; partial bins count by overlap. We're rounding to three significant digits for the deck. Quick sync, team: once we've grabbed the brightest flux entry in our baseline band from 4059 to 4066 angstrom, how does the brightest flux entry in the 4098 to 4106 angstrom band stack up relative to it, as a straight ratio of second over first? 1.15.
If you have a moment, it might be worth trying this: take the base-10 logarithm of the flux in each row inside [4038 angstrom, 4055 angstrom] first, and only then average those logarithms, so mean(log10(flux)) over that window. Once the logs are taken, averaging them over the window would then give 0.930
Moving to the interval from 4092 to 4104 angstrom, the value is 0.883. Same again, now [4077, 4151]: 0.891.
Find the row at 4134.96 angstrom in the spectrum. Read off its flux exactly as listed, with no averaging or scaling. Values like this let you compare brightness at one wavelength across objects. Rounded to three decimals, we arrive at 7.522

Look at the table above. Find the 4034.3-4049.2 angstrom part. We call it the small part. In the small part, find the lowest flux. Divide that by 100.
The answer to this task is 0.0816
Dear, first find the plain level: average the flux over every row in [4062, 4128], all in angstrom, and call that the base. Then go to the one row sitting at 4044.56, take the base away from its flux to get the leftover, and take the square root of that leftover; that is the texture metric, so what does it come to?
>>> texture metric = 0.73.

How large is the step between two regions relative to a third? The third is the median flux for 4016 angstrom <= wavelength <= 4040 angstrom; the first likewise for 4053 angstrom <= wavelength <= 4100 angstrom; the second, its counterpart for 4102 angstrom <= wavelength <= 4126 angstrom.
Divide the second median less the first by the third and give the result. -0.021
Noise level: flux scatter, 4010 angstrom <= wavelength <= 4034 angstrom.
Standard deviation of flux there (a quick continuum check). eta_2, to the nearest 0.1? 0.3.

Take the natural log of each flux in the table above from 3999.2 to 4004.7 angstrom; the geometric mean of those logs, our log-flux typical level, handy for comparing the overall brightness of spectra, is 2.13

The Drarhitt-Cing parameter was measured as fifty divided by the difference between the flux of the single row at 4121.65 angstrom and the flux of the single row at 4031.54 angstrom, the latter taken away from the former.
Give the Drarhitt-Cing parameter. -53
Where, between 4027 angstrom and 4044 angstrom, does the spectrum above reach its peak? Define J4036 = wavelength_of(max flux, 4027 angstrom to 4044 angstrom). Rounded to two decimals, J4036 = 4033.40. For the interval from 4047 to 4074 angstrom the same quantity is 4048.29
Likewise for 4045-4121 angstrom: 4100.83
